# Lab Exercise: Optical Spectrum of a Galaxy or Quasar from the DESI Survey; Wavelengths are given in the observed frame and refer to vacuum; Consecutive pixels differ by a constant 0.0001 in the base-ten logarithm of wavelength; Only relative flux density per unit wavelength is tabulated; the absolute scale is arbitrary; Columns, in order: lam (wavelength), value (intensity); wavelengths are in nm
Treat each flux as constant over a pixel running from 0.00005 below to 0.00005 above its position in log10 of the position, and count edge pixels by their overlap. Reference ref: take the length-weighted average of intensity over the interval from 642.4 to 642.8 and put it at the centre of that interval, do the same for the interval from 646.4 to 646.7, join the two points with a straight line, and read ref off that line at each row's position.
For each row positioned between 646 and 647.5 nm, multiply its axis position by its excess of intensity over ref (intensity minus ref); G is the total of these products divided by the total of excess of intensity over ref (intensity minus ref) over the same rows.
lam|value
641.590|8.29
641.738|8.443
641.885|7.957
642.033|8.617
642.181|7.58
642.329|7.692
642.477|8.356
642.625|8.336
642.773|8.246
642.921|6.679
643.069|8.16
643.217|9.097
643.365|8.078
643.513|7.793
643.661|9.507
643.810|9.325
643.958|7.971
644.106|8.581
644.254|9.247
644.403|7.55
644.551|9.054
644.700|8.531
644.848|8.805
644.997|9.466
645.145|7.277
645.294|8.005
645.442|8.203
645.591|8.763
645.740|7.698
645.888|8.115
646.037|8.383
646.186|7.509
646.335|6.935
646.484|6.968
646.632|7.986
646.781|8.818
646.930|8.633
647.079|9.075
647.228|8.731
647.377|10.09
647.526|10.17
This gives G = 647.09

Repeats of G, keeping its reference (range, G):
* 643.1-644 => 643.61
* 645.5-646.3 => 645.80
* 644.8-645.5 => 645.03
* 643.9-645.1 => 644.65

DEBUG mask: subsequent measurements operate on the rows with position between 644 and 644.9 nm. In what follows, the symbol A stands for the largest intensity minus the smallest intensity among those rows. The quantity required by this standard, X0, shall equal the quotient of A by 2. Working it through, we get 0.85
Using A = 1.7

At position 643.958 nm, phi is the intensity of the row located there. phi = 7.971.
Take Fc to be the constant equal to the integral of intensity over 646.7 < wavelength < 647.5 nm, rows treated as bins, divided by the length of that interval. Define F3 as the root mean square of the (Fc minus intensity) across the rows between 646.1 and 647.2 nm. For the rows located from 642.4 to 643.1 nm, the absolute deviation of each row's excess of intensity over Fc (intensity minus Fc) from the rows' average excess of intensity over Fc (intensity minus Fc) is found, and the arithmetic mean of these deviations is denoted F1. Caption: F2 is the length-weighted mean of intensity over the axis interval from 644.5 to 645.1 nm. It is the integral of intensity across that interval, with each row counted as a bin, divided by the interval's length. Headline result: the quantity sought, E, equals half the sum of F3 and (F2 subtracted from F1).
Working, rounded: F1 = 0.51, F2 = 8.88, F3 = 1.40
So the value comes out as -3.5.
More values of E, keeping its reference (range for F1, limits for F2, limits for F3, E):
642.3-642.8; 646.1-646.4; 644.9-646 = -3.0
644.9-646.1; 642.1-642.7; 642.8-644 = -3.2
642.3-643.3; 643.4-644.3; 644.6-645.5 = -3.6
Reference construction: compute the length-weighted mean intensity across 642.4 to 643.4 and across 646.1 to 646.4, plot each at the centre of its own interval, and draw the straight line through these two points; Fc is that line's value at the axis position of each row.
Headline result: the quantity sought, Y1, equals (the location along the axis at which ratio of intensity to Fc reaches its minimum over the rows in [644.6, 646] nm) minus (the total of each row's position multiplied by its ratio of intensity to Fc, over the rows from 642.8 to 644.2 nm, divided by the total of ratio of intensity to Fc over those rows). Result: 1.61 nm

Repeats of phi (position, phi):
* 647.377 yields 10.09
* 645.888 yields 8.115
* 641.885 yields 7.957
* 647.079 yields 9.075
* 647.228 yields 8.731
